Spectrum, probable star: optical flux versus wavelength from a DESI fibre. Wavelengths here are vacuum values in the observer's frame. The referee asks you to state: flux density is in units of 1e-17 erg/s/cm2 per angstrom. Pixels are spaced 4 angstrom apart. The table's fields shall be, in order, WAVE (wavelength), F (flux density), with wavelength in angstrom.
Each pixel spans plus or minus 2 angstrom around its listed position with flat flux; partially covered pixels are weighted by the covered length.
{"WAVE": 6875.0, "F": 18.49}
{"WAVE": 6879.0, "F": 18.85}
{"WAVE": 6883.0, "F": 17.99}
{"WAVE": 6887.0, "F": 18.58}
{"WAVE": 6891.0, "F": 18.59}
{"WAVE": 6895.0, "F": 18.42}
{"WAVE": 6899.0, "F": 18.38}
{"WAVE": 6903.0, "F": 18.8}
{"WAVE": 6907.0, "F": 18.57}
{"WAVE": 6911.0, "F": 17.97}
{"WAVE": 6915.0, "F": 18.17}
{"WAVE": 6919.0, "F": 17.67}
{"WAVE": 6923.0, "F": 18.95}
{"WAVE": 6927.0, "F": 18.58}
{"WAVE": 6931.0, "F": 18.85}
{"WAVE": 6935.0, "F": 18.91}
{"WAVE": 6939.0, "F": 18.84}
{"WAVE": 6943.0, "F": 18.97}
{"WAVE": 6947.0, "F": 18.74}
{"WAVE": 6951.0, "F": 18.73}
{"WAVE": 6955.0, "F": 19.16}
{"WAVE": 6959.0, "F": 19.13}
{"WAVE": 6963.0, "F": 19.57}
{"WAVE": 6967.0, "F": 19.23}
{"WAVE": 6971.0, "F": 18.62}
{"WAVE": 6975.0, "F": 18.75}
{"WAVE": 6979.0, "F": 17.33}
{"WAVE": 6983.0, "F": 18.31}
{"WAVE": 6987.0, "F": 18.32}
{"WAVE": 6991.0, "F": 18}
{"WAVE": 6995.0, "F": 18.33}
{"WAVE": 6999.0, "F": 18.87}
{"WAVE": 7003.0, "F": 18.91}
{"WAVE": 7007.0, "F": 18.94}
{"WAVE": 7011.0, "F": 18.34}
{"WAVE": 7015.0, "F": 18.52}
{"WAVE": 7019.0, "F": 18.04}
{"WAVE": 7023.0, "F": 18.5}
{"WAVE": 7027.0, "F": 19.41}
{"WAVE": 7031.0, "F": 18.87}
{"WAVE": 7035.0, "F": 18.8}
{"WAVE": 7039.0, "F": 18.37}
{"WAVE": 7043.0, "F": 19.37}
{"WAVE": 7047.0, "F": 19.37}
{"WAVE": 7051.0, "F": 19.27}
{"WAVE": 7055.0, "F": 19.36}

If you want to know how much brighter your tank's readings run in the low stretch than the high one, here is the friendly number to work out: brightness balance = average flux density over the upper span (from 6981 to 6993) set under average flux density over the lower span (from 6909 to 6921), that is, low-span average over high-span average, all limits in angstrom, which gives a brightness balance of 0.985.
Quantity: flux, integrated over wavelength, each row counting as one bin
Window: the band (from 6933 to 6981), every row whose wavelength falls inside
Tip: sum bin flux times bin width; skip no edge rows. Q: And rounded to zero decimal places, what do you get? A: 904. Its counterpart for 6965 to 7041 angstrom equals 1410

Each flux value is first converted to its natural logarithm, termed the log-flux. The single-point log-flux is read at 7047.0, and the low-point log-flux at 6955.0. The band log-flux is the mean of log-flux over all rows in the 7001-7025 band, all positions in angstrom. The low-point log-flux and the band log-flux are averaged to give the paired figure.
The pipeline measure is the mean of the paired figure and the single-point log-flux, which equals 2.95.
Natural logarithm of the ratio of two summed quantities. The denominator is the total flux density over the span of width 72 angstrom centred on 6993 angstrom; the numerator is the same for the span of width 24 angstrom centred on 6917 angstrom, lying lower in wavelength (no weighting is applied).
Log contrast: -1.1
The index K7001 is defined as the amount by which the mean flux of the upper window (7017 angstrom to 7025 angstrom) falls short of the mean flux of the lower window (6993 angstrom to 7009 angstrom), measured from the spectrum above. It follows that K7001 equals 0.49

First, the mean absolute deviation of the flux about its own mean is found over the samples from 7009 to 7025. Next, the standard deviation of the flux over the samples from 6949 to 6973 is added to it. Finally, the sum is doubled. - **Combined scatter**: 1.0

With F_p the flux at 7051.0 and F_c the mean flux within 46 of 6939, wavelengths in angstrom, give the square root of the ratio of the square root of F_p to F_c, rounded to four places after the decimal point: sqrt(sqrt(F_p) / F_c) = 0.4853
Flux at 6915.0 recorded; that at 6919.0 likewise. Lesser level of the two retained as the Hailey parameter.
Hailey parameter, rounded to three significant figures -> 17.7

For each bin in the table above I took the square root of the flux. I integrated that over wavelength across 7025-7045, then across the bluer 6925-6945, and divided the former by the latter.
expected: 1.00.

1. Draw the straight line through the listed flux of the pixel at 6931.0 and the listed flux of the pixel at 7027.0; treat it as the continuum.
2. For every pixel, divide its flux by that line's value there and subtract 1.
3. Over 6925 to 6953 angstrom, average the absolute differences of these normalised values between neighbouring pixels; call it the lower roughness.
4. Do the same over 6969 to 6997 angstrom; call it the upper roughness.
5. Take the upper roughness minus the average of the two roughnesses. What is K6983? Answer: 0.0104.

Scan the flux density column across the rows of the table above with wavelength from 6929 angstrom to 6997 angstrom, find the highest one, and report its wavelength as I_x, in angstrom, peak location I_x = 6963.0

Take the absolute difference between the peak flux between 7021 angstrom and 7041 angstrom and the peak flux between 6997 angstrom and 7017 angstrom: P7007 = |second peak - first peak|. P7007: 0.47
